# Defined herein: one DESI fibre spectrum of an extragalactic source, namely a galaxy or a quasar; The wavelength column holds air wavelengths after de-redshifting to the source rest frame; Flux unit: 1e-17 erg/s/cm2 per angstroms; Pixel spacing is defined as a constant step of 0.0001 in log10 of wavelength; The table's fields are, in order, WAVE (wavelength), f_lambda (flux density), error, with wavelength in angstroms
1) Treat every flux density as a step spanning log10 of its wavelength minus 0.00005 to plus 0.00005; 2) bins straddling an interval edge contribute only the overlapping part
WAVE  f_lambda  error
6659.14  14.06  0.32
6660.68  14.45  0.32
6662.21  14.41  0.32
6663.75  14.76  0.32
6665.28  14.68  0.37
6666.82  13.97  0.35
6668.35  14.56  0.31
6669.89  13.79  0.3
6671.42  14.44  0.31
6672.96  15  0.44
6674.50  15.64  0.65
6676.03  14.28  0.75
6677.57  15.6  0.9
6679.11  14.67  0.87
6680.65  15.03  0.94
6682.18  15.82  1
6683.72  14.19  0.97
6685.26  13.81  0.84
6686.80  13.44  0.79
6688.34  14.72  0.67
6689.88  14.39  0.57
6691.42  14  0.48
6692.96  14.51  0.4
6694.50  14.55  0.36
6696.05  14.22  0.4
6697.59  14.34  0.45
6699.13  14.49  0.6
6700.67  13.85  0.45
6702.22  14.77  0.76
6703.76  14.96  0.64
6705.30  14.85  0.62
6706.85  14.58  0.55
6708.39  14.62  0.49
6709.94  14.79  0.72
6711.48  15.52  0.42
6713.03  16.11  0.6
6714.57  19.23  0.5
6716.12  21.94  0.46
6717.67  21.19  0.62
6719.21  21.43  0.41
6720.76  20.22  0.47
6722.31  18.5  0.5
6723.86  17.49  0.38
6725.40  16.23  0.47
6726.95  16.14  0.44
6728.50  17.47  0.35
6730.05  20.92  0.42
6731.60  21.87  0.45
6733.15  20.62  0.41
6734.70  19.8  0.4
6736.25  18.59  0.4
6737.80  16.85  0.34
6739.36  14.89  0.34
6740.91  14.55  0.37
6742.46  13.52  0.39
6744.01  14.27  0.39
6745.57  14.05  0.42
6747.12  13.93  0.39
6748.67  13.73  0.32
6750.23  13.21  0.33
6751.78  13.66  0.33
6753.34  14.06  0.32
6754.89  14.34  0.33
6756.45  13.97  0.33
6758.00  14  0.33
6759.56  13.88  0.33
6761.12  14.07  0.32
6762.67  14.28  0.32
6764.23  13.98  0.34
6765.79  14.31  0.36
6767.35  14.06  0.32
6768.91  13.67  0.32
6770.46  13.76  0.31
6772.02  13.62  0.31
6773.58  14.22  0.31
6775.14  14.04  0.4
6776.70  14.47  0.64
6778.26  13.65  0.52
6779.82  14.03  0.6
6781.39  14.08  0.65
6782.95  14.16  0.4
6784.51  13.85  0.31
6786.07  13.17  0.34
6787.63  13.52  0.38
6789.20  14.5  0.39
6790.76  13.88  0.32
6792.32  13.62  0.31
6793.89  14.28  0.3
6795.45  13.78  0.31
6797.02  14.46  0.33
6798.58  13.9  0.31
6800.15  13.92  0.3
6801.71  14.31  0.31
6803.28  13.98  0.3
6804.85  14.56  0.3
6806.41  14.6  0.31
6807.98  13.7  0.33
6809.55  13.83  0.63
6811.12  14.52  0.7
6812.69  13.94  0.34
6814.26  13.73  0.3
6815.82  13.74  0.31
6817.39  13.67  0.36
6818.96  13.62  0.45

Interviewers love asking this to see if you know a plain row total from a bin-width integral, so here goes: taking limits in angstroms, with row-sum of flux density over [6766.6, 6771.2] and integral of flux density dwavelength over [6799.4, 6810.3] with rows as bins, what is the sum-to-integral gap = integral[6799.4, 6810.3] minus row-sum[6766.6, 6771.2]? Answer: 113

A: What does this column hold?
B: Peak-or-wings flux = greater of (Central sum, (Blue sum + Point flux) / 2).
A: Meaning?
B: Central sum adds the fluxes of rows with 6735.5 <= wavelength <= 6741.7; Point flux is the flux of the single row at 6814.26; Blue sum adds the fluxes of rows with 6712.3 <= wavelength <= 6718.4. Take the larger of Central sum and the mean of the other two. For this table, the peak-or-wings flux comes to 65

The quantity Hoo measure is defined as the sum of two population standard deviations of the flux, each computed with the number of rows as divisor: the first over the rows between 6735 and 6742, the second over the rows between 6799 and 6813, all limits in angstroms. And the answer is 2.0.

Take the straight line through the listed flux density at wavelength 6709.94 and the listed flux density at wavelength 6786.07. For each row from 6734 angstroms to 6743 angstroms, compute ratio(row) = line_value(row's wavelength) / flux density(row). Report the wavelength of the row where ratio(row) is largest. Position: 6742.46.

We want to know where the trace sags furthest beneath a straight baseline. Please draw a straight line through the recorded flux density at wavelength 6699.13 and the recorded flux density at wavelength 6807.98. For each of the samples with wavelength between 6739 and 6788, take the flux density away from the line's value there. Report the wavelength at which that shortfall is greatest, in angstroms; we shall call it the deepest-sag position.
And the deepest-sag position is 6750.23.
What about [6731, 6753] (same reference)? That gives 6750.23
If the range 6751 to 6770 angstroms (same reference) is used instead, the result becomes 6751.78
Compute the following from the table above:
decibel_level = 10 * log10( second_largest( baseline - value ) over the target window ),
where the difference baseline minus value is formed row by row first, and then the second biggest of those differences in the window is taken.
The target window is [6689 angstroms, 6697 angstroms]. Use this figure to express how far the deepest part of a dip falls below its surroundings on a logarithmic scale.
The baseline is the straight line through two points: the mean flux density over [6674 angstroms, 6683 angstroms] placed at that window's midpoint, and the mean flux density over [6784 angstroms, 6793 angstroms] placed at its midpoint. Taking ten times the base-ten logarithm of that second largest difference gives -1.4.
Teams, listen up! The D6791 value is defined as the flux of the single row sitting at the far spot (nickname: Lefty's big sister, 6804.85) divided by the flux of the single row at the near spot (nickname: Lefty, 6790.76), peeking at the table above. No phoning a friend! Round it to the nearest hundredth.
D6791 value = 1.05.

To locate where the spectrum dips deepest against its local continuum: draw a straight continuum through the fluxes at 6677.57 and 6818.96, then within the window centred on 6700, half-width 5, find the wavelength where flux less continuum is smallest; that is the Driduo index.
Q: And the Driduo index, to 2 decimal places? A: 6700.67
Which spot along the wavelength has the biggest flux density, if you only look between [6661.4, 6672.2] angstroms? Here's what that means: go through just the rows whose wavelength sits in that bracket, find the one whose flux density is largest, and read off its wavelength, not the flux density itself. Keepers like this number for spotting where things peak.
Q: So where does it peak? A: 6663.75 angstroms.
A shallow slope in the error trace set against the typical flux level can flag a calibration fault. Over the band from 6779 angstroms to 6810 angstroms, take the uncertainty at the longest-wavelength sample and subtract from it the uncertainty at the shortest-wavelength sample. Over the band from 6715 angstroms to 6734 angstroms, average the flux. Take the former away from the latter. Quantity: 19.5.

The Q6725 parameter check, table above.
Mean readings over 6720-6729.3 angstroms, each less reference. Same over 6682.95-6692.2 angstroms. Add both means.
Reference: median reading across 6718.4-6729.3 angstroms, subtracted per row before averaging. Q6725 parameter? -3.2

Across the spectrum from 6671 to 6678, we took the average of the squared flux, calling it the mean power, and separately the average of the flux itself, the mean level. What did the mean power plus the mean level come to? 240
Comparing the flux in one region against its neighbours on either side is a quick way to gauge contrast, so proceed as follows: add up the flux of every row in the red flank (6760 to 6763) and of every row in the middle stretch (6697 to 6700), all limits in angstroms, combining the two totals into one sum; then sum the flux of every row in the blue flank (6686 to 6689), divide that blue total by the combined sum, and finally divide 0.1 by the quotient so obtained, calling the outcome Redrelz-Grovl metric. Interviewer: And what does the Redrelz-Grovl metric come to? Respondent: 0.203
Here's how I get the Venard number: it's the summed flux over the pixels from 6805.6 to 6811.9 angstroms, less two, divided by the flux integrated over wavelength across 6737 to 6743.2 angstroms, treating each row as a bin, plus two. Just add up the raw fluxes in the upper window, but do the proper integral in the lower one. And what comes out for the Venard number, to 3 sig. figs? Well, 0.576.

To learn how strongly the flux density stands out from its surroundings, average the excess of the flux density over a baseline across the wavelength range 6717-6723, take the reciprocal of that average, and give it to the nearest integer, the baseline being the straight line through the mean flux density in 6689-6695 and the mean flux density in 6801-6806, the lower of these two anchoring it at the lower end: 0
